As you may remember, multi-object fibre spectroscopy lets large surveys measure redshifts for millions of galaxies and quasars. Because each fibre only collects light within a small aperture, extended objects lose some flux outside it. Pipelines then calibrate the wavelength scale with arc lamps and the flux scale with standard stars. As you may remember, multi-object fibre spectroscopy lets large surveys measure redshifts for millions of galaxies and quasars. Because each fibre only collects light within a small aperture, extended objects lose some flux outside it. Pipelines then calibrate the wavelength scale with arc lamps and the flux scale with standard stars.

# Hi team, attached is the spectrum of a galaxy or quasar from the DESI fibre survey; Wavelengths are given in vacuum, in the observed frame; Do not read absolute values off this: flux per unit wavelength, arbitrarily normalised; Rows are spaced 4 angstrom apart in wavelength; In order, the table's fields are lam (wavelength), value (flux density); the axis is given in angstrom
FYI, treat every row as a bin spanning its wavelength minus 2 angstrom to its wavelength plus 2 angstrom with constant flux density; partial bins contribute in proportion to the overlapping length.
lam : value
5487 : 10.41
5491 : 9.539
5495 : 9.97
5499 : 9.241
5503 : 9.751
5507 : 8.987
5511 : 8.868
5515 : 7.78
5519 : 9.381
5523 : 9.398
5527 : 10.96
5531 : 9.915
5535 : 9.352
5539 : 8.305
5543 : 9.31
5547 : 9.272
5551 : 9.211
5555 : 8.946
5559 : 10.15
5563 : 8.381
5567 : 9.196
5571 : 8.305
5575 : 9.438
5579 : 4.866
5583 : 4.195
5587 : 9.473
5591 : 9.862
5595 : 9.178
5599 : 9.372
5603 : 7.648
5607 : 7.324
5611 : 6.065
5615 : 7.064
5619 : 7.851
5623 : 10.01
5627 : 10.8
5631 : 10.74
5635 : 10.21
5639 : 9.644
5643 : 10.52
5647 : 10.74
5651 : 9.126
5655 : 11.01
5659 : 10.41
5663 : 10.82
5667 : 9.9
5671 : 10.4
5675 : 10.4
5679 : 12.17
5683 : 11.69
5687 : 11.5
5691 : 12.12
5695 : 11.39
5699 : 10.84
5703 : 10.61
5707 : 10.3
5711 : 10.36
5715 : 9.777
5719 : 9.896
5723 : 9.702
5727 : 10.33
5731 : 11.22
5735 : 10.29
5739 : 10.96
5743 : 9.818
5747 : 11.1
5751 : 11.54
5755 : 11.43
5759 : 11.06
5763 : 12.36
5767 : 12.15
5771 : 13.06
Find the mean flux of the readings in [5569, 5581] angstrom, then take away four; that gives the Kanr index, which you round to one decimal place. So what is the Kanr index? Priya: 3.5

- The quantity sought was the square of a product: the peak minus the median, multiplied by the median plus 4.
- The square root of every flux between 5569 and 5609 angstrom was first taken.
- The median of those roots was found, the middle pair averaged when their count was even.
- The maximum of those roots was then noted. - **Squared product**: 1.7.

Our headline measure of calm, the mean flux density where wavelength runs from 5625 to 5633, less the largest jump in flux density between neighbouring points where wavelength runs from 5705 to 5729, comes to 10.1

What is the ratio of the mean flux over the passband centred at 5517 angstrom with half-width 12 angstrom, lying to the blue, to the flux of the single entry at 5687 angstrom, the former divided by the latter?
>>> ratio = 0.80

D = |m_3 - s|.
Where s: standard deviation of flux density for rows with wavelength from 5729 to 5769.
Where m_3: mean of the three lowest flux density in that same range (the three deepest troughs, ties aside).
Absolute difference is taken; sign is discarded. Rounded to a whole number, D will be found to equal 10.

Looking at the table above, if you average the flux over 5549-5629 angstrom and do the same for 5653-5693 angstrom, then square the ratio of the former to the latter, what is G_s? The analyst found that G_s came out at 0.57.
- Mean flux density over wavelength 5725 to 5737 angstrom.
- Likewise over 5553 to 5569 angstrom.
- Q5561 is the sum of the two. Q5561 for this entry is 19.8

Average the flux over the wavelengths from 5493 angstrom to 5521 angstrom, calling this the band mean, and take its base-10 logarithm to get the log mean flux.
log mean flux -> 0.96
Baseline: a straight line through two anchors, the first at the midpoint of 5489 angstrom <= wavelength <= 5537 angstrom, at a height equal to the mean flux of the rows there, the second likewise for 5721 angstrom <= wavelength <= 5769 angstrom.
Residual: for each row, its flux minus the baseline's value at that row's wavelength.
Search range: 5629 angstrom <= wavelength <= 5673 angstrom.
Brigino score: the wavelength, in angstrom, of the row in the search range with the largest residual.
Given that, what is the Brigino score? 5655 angstrom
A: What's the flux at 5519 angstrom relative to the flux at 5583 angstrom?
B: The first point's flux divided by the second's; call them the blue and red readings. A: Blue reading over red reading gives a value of 2.24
